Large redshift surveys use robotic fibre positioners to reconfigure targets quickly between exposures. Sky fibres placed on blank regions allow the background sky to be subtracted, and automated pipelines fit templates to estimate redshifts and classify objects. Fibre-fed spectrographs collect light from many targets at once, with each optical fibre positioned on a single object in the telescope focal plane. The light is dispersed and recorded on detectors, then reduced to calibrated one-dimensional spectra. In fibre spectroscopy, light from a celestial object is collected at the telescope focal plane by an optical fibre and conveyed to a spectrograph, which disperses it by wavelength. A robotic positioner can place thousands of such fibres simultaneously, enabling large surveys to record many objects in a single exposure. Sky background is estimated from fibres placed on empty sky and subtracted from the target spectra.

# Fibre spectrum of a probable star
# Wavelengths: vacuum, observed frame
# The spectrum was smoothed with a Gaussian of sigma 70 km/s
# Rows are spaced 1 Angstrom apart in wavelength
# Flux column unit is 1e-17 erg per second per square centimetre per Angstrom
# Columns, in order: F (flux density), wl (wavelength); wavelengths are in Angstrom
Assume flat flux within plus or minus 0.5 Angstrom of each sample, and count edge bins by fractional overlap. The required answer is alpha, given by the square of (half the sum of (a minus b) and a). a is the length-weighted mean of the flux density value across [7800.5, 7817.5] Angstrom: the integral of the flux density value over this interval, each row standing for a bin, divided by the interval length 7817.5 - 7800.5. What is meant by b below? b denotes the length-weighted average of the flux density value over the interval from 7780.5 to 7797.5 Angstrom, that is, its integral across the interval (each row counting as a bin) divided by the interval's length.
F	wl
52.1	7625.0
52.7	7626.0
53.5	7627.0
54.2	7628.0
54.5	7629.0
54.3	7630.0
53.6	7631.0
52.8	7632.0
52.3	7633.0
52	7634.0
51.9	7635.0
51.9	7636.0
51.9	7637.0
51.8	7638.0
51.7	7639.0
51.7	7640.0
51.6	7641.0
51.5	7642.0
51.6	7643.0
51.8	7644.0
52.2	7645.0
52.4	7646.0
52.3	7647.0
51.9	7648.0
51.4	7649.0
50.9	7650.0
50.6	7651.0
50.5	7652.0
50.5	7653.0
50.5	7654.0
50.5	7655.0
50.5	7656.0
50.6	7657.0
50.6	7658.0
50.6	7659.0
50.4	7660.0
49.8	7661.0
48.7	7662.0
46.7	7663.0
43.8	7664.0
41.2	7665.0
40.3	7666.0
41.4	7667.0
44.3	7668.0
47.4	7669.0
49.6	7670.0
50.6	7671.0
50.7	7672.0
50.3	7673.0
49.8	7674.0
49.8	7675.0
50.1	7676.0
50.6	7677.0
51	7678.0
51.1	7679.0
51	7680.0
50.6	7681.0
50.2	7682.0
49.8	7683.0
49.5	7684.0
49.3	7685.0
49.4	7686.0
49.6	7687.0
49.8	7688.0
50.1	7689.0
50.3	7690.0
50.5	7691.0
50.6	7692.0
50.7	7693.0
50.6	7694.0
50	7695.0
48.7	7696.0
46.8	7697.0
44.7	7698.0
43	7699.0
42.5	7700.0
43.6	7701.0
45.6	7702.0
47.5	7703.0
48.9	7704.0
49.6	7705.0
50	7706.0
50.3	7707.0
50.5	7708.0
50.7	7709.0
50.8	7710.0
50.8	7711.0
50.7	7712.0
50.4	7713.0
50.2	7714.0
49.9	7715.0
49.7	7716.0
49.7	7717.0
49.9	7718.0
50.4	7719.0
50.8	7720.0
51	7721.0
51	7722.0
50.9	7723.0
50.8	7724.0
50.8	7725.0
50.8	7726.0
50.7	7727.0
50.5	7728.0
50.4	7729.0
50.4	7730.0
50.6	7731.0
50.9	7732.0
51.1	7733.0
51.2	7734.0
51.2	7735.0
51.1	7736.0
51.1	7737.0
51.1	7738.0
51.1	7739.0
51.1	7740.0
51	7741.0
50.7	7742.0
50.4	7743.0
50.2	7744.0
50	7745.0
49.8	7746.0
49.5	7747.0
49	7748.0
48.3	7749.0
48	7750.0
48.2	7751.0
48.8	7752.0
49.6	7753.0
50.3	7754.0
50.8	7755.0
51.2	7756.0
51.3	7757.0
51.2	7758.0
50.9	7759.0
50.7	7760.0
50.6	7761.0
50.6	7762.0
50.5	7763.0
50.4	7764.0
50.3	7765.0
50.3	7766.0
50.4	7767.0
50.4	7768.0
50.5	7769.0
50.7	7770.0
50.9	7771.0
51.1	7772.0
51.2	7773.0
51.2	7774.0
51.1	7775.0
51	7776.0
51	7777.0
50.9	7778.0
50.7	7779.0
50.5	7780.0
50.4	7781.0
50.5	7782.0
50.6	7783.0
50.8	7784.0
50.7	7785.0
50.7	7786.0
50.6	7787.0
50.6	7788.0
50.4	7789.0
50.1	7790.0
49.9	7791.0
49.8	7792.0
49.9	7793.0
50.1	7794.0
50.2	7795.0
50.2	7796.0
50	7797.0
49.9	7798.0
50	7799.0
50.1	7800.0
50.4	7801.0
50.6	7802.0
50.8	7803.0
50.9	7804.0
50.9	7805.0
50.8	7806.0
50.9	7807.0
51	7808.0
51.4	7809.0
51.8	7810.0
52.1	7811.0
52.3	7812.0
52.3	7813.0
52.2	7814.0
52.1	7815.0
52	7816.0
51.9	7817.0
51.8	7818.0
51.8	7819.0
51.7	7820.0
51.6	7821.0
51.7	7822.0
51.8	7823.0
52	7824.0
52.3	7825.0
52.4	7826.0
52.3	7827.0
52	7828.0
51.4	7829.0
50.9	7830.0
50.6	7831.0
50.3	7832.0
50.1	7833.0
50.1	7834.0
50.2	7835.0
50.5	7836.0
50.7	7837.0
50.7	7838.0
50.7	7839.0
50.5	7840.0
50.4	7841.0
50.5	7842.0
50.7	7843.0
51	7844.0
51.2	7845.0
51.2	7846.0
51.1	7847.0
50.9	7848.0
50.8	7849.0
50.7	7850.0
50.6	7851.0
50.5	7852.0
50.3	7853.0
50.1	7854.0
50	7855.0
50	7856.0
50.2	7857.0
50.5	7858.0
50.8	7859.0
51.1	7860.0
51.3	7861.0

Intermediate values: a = 51.4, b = 50.3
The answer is 690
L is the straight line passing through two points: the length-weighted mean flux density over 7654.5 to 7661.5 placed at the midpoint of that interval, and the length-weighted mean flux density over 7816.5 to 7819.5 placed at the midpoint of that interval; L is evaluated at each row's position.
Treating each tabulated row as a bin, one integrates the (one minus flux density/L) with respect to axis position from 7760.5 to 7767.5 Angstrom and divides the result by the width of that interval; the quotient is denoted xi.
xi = 0.02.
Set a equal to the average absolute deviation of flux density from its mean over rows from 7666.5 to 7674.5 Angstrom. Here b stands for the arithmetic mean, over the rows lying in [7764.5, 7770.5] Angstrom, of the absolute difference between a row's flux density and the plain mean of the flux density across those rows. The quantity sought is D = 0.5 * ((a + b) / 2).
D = 0.71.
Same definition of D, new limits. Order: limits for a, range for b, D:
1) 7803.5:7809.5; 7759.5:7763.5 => 0.05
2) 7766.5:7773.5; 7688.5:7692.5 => 0.11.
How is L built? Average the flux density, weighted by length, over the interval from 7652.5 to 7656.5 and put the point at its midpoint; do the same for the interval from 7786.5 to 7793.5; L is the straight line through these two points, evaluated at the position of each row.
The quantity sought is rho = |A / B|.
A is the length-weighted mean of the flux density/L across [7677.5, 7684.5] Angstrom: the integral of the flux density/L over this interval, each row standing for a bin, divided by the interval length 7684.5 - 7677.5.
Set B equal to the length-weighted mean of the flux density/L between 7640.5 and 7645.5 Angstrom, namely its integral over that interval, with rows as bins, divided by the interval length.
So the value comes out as 0.98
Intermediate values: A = 1.000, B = 1.02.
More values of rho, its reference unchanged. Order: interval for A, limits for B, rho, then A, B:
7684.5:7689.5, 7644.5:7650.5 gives 0.96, 0.984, 1.03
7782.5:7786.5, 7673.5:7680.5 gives 1.01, 1.010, 1.00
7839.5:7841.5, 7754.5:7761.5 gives 0.99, 1.008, 1.01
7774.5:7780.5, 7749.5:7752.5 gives 1.05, 1.013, 0.96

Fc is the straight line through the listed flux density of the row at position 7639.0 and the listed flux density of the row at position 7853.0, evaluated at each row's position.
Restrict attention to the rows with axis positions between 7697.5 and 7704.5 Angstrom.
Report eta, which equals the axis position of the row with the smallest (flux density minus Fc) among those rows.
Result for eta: 7700.0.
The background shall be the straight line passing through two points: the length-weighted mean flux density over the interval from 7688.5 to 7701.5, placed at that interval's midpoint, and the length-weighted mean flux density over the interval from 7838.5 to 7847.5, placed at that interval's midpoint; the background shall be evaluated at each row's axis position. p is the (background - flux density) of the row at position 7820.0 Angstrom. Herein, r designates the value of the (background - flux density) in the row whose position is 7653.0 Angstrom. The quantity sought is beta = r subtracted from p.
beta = 2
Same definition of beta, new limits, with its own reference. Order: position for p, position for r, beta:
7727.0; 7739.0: 0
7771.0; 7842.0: -2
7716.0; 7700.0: -7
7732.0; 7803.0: -2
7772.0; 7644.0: 3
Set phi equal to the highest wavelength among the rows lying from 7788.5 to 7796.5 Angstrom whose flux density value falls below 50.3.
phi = 7796.0 Angstrom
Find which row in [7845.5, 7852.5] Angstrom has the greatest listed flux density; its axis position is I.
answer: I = 7846.0 Angstrom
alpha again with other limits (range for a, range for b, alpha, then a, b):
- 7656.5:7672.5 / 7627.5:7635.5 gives 428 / 47.3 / 53.2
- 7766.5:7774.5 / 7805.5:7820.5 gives 622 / 50.8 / 51.7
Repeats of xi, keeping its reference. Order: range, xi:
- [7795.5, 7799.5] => 0.03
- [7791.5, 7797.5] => 0.03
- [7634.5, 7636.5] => -0.03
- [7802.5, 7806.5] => 0.02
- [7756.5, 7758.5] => 0.00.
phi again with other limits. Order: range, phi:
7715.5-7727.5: 7718.0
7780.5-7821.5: 7800.0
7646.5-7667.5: 7667.0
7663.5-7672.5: 7670.0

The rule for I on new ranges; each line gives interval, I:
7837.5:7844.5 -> 7844.0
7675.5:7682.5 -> 7679.0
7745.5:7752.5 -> 7746.0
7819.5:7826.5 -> 7826.0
